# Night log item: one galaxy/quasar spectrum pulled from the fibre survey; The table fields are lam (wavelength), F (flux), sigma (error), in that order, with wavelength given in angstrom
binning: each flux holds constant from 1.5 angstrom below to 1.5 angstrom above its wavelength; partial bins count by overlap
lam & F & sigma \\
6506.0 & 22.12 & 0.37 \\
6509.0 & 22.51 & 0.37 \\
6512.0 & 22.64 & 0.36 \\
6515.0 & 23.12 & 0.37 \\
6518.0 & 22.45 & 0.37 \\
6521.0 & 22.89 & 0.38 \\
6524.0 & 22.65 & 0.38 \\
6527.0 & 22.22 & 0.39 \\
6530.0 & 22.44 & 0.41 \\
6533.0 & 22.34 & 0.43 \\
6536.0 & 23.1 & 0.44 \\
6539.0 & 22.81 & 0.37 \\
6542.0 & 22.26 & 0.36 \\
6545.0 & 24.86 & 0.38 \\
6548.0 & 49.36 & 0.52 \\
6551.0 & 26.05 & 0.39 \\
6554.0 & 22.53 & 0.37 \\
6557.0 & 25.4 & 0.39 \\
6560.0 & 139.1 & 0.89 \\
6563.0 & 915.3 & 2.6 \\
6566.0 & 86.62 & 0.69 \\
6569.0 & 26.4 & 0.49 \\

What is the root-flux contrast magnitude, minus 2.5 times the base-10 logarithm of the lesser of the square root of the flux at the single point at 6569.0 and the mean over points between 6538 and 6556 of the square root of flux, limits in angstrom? -1.78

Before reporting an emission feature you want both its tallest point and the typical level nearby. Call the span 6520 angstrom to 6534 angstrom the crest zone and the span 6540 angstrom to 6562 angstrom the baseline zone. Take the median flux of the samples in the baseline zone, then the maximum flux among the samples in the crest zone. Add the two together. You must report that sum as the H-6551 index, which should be 48.3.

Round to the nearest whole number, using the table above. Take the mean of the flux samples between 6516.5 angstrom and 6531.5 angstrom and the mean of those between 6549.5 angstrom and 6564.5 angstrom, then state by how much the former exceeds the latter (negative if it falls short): -203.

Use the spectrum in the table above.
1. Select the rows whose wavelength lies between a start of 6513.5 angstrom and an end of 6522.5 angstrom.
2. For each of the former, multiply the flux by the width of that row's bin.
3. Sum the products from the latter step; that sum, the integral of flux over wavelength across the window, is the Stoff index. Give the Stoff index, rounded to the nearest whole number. 205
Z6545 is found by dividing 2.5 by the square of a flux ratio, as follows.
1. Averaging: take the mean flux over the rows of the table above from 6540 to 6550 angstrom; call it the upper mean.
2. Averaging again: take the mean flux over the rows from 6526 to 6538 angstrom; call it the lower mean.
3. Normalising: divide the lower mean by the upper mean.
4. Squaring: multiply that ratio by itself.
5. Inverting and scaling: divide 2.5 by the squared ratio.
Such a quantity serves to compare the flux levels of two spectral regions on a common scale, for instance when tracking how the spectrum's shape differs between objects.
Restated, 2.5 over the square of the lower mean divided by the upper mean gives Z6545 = 5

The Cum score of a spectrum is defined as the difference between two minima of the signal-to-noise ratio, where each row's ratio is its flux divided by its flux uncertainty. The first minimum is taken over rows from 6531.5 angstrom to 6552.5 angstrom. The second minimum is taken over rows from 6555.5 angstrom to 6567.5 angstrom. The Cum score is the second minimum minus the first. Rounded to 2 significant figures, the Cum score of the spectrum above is 13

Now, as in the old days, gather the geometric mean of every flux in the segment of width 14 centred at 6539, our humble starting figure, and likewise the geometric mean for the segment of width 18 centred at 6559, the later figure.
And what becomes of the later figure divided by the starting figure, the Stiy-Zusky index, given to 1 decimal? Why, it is 3.2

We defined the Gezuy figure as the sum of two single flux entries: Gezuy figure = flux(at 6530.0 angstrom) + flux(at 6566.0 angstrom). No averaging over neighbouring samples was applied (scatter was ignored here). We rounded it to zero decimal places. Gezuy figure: 109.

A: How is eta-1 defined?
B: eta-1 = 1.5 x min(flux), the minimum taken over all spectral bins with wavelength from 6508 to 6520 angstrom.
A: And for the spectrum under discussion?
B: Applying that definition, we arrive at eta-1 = 33.7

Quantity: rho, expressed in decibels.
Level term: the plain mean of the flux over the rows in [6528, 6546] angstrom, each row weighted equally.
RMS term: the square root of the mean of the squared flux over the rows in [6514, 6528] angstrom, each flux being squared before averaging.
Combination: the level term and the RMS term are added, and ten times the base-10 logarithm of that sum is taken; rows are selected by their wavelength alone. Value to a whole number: 17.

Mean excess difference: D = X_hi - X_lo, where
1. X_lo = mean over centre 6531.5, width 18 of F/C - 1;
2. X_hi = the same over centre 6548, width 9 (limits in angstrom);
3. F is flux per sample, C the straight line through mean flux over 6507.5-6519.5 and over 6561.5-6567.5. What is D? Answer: -0.029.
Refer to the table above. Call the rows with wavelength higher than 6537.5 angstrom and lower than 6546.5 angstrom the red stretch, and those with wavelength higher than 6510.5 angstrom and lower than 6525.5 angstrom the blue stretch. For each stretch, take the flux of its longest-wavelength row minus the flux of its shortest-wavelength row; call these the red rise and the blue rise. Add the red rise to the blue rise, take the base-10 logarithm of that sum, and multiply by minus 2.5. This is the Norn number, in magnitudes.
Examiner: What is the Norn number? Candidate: -1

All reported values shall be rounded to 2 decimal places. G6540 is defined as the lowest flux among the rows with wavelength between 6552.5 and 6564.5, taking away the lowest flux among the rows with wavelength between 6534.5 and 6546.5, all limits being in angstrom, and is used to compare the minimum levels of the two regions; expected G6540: 0.27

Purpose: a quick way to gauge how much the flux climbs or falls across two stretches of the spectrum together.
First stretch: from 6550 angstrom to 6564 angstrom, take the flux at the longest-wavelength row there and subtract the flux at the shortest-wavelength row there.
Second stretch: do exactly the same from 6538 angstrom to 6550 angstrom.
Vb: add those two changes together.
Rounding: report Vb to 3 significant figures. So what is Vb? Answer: 916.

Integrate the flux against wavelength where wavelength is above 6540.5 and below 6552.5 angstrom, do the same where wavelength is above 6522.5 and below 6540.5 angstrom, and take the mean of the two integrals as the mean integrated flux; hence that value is 387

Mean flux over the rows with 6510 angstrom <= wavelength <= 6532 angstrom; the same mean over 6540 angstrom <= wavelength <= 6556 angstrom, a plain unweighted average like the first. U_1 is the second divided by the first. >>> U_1 1.3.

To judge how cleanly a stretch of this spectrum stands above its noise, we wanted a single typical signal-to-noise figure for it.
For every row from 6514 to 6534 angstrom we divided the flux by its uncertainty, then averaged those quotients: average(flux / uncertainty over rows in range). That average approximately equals 58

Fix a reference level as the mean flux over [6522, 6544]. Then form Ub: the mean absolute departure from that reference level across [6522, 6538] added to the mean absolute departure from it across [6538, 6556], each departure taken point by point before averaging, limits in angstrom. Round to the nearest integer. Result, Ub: 6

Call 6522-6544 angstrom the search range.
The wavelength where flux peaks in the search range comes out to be 6536.0 angstrom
